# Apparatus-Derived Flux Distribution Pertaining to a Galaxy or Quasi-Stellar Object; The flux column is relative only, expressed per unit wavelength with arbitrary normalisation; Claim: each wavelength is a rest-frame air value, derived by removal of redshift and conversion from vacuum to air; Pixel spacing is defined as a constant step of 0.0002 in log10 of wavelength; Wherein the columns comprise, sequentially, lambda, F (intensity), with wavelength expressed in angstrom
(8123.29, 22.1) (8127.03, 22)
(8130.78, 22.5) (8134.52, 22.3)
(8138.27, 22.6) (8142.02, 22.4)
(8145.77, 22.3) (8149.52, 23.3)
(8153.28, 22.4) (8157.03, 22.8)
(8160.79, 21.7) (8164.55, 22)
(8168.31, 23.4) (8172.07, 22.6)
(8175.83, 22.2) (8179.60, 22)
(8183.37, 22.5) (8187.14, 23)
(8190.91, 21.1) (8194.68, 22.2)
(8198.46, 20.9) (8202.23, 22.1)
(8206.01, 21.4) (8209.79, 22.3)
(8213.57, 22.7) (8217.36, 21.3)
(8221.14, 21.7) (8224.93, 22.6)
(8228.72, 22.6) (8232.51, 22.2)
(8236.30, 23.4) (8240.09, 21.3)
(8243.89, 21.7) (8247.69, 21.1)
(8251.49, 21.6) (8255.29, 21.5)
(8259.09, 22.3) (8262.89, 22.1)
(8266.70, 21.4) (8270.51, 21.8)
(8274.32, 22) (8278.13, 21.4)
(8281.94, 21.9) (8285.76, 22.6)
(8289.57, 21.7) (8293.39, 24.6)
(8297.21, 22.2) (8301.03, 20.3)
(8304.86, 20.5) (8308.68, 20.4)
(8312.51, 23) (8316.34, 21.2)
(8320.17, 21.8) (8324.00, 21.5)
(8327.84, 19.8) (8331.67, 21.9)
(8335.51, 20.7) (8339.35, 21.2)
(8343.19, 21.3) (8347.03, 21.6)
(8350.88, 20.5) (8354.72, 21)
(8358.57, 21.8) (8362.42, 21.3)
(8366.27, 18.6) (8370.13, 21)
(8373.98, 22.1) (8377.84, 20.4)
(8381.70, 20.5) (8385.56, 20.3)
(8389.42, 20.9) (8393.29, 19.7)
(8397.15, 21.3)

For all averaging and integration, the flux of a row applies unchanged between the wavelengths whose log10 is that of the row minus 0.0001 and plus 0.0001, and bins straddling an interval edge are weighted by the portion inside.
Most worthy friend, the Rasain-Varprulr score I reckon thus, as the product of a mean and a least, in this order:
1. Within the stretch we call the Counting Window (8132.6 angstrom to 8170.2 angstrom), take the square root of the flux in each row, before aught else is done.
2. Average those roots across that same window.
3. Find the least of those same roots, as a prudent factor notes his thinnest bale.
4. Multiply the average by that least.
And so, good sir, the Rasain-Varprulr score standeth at 22.1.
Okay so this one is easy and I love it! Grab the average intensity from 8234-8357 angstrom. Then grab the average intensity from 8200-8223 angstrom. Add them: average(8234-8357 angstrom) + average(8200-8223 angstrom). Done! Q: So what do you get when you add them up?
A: 43.5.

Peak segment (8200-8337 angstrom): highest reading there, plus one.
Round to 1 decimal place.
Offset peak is 25.6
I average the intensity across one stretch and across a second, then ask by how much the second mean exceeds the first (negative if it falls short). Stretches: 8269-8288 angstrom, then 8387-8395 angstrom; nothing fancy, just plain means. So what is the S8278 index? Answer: -1.6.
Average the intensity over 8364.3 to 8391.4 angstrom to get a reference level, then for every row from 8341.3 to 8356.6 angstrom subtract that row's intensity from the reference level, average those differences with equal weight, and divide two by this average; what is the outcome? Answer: -3.6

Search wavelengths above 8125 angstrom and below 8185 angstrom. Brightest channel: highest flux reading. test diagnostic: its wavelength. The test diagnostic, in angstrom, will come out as 8168.31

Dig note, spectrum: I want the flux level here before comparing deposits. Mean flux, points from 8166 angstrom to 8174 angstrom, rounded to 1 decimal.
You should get 23.0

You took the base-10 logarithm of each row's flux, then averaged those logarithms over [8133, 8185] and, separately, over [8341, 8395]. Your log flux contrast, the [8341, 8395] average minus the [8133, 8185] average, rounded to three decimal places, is -0.034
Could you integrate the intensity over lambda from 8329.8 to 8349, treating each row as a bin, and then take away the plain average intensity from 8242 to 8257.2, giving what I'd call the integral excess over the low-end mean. 388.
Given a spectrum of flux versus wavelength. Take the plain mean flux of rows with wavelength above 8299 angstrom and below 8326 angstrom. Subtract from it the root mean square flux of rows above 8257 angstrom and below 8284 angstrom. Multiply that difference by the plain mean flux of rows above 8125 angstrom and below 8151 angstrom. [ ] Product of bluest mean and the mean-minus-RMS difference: -14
